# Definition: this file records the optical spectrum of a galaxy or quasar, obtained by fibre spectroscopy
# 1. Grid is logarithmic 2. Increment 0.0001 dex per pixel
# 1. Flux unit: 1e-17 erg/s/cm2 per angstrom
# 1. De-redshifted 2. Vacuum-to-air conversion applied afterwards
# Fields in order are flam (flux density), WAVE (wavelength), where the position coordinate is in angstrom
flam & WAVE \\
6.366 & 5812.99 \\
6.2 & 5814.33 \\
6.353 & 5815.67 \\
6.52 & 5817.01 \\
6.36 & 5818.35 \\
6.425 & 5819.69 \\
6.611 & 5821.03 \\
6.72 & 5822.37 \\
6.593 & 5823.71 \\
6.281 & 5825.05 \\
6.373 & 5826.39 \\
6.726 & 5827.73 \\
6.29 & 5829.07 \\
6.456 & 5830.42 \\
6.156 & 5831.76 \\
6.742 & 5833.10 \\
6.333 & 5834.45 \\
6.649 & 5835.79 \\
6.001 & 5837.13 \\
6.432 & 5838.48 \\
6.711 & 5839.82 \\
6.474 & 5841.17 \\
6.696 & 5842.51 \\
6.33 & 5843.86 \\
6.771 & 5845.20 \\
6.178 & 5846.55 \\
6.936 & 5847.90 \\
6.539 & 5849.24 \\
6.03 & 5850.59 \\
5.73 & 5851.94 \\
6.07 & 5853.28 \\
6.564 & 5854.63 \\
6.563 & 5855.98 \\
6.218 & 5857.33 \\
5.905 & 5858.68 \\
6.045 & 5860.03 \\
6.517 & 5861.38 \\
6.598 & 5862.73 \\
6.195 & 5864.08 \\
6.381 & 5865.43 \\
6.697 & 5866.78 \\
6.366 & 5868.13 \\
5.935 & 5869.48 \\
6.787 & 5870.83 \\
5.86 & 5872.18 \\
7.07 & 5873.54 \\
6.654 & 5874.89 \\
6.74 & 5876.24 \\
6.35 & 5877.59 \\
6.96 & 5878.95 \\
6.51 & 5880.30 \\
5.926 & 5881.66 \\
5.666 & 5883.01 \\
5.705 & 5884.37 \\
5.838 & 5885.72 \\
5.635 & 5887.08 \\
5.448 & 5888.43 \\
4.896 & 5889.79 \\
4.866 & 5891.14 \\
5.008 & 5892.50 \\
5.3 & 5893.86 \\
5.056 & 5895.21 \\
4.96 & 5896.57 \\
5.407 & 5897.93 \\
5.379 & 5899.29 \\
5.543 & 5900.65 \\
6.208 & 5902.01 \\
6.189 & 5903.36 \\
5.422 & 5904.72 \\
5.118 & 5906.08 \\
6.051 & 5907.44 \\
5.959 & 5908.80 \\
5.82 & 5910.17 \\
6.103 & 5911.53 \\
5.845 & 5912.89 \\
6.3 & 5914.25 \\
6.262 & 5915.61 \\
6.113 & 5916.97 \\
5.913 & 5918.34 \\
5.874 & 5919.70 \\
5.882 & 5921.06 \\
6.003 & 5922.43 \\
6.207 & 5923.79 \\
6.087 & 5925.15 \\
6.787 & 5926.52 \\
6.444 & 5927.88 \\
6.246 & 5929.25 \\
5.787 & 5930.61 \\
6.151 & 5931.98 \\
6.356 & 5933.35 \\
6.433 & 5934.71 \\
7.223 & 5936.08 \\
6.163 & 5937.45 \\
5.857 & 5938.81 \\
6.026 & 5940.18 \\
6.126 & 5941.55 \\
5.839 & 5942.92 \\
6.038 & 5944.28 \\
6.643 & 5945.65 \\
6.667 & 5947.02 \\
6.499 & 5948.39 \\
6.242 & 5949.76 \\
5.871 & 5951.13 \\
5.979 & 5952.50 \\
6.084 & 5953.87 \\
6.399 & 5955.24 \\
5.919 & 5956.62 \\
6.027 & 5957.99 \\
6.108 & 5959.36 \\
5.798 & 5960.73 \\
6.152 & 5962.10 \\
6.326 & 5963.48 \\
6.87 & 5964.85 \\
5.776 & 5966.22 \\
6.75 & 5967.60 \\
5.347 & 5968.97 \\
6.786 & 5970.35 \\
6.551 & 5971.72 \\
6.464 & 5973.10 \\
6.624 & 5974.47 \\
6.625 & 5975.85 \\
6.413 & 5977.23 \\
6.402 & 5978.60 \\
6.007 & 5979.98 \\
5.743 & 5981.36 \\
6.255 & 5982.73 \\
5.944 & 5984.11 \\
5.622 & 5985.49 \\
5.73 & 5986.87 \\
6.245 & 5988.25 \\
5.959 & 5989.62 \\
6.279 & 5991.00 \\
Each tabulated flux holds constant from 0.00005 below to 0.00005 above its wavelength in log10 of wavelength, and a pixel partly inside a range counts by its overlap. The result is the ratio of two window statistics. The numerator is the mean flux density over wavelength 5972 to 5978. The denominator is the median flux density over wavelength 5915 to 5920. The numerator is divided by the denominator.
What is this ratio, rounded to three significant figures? 1.09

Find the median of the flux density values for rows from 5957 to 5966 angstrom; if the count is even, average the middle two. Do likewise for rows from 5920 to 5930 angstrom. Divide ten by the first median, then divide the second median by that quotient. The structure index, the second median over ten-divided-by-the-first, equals 3.80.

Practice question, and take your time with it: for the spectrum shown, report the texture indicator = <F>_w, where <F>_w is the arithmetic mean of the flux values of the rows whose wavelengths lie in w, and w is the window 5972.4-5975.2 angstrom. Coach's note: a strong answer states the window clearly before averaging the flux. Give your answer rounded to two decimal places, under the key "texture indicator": 6.54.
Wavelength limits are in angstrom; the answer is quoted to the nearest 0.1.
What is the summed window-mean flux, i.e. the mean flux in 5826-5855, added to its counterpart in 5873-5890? 12.5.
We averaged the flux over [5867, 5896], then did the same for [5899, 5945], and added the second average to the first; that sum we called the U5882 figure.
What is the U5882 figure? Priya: 12.0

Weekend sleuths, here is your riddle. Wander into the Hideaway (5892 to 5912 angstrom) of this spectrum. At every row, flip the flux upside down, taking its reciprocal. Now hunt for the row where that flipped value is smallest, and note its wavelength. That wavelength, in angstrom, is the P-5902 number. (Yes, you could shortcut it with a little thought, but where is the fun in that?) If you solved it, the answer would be 5902.01 angstrom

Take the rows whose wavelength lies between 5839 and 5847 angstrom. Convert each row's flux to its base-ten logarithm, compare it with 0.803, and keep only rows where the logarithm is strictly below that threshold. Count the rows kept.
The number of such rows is 2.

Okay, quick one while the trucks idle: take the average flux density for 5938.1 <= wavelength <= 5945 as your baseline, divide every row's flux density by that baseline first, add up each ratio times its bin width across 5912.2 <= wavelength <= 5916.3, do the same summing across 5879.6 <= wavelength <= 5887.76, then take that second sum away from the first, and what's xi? -4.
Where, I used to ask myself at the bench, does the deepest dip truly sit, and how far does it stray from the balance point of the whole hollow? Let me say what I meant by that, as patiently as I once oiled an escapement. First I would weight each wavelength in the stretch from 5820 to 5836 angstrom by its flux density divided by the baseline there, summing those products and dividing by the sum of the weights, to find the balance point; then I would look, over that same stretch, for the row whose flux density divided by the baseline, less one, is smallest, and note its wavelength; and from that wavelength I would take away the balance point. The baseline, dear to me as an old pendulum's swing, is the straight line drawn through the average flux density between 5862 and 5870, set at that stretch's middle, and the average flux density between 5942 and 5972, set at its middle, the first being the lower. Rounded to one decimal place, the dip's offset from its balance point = 3.4 angstrom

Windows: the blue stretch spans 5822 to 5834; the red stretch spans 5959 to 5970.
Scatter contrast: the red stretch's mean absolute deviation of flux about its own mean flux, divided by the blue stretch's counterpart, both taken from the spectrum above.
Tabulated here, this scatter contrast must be 2.0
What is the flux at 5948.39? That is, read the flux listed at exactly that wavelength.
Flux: 6.499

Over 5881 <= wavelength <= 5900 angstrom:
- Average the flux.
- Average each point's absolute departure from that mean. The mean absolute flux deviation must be 0.299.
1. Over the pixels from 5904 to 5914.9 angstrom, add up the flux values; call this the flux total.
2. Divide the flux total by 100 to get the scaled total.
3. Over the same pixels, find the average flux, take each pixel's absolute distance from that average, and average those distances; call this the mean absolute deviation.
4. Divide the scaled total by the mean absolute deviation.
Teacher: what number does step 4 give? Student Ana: 1.66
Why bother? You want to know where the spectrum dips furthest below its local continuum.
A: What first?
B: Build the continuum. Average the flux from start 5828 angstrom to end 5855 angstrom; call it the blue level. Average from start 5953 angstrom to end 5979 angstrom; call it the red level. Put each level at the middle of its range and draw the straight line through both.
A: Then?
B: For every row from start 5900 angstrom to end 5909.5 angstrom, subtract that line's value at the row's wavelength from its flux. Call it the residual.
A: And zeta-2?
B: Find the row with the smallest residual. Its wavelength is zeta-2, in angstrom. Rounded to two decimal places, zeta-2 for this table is 5906.08 angstrom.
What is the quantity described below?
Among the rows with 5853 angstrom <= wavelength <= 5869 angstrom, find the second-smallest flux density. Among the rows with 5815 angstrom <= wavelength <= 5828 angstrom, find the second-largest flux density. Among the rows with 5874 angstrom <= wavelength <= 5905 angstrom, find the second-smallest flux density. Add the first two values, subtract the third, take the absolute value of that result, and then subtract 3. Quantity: 4.9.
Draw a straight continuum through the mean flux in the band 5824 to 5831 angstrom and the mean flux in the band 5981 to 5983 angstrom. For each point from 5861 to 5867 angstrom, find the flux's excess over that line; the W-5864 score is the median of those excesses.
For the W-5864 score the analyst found 0.18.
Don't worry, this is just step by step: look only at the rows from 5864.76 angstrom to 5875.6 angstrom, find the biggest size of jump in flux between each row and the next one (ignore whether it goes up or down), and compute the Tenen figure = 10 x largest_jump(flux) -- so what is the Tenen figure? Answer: 12.1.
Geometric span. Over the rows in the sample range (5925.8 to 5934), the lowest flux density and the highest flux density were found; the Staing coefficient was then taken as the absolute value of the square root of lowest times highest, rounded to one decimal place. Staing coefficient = 6.3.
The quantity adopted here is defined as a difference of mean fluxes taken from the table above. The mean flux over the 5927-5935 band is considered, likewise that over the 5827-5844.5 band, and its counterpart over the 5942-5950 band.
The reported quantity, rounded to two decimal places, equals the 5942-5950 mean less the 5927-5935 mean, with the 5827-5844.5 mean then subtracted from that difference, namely -6.38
